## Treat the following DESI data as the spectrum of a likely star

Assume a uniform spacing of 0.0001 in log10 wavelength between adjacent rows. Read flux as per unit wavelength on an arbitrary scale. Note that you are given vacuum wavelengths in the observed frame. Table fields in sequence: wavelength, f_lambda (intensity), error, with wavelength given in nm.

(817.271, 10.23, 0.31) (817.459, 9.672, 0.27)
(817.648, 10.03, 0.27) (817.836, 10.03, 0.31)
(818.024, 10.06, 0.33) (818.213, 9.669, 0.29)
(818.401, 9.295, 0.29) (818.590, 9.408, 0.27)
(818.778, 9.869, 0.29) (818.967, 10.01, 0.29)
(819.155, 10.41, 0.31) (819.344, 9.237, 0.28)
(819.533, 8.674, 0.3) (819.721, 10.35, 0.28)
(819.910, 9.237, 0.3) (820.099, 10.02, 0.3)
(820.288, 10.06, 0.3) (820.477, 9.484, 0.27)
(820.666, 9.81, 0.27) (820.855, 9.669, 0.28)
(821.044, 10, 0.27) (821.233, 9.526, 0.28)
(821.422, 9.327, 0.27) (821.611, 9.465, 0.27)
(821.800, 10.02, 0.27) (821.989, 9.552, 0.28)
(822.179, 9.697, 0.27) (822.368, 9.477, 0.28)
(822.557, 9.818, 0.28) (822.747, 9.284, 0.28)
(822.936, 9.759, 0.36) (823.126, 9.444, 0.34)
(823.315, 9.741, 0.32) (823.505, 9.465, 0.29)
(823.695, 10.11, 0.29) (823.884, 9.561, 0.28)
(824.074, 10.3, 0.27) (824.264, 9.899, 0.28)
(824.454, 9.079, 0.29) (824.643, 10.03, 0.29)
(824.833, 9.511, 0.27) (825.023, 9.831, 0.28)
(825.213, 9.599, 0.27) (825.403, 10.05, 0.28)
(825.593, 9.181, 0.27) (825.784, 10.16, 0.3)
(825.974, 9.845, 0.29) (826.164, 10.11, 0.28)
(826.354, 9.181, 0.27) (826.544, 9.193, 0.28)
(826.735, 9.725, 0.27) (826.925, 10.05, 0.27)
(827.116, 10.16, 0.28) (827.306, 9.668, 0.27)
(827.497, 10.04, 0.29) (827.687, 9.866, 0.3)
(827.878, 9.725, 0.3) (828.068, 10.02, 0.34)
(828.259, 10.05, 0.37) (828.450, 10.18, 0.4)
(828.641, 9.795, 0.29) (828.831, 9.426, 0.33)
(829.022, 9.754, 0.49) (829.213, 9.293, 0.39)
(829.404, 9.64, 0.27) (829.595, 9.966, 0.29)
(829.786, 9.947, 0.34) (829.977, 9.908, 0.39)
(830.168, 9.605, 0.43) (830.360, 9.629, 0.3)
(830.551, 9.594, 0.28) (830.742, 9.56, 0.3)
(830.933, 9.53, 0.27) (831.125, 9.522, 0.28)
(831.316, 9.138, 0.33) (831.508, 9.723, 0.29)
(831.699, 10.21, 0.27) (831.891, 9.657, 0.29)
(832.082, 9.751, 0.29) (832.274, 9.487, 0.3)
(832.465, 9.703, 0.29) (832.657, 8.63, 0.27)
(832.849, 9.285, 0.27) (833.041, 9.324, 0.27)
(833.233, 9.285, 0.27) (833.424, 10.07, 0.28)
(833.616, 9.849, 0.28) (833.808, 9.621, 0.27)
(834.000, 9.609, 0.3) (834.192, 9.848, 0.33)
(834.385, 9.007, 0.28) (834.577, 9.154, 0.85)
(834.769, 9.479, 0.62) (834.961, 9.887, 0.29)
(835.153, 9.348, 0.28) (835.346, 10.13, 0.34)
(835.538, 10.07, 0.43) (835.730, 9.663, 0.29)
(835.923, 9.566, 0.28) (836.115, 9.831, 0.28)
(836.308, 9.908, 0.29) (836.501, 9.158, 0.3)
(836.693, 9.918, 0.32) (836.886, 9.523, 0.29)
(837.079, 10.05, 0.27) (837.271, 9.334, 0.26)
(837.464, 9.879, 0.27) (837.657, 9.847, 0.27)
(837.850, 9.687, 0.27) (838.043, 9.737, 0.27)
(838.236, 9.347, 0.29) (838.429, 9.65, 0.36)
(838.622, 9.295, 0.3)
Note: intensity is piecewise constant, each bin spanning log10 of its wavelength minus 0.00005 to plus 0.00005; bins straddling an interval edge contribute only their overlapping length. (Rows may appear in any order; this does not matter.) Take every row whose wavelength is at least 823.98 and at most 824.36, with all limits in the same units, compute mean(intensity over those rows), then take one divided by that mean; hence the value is 0.099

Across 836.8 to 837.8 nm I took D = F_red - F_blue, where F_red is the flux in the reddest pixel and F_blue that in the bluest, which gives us 0.3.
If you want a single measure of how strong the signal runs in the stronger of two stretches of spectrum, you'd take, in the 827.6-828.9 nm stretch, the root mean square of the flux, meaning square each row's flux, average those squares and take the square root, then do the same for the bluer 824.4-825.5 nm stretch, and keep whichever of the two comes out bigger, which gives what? 9.87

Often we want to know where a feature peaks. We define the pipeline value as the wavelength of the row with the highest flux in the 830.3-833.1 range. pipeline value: 831.699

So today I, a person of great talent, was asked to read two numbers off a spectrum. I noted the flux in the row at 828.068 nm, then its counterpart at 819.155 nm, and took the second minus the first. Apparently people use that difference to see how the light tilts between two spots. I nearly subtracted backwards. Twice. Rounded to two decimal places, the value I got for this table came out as 0.39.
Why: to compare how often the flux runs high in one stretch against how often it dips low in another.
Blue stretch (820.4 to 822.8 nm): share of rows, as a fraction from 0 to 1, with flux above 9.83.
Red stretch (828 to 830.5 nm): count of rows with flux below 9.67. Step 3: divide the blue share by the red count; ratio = 0.031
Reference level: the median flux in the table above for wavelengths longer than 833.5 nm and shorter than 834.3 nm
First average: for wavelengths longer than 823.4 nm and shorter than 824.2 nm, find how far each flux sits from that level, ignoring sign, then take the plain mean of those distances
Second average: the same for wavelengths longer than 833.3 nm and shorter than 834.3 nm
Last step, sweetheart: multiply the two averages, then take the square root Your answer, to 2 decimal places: 0.24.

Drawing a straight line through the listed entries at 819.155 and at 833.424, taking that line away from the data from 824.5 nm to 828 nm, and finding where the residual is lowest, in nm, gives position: 825.593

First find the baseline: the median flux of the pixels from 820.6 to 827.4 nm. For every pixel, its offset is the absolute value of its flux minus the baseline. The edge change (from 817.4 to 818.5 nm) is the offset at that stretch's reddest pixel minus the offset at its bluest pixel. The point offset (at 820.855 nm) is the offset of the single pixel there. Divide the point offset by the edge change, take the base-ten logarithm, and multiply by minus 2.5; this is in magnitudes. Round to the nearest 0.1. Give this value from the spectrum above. 2.4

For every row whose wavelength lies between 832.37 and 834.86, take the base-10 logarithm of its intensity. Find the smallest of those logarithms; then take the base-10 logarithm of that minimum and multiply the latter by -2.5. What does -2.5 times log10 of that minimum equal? 0.072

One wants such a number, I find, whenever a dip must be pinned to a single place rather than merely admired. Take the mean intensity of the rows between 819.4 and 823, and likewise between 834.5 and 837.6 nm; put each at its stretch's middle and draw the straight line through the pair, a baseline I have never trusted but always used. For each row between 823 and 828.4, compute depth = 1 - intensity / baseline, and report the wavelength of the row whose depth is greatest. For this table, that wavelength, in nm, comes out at 824.454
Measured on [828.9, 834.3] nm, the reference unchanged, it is 832.657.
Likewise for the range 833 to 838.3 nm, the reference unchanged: 834.385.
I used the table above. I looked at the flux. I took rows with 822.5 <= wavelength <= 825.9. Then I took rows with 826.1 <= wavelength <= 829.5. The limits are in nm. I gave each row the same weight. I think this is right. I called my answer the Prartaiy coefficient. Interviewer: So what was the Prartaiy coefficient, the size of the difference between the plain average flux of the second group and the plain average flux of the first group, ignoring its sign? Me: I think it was 0.059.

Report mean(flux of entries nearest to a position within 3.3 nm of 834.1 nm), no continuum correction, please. 9.60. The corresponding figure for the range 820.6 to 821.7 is 9.63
